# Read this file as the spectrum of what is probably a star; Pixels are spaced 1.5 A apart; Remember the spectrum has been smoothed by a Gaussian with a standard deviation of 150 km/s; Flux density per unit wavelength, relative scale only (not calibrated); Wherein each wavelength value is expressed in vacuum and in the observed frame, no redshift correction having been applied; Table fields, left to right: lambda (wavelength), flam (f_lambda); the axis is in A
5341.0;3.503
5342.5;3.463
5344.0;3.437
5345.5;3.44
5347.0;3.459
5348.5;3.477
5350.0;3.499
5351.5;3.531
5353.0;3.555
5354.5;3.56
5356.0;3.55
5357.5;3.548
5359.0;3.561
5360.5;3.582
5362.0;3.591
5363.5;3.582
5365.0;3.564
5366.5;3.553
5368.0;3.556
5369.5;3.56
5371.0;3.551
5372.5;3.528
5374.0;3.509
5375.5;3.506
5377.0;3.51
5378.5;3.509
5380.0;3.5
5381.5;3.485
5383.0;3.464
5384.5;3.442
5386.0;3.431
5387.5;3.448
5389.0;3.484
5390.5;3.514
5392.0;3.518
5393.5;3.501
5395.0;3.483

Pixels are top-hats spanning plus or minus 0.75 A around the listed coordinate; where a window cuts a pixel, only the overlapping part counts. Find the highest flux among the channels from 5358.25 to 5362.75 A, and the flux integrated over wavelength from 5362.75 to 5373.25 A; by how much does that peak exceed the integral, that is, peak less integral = -34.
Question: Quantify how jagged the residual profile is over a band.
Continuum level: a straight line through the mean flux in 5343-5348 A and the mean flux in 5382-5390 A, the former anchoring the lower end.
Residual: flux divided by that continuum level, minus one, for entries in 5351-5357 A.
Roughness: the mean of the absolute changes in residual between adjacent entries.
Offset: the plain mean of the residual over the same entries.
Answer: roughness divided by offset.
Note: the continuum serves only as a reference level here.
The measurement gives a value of 0.13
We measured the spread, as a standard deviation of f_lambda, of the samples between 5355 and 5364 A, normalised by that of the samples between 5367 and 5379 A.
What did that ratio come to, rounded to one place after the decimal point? 0.8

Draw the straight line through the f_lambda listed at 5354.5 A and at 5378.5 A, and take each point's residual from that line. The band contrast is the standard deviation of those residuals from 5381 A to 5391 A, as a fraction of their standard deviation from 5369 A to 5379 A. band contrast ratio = 1.94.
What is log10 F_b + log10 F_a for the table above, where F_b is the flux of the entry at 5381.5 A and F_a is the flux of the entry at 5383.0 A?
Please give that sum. 1.08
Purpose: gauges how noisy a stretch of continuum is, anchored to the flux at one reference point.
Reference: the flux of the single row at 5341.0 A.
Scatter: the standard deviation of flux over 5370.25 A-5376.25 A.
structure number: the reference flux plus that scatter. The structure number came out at 3.52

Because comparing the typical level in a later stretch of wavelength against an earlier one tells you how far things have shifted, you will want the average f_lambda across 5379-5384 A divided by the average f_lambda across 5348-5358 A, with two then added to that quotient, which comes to 2.99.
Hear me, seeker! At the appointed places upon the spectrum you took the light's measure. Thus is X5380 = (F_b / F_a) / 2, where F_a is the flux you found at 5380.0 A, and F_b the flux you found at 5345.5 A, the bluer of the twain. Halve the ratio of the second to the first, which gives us 0.491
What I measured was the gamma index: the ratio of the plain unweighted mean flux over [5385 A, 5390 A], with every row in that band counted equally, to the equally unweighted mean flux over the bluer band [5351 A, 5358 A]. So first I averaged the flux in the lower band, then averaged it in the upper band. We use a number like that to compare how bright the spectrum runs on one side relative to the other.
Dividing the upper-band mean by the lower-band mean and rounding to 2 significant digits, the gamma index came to 0.97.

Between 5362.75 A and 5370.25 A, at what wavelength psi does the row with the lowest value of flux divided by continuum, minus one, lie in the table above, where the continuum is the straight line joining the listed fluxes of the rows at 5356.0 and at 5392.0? 5366.5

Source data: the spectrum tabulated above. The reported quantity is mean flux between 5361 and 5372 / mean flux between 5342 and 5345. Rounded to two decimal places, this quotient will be 1.03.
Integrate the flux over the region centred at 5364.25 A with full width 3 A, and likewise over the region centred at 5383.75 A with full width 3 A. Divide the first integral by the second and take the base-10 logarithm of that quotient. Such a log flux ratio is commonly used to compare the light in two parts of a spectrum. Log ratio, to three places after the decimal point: 0.015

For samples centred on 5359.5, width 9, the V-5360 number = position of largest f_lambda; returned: 5362.0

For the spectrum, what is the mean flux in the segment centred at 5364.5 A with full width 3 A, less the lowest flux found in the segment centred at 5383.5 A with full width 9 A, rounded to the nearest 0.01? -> 0.14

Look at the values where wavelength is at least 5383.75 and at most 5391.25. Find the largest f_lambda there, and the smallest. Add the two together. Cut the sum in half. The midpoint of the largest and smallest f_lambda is 3.47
